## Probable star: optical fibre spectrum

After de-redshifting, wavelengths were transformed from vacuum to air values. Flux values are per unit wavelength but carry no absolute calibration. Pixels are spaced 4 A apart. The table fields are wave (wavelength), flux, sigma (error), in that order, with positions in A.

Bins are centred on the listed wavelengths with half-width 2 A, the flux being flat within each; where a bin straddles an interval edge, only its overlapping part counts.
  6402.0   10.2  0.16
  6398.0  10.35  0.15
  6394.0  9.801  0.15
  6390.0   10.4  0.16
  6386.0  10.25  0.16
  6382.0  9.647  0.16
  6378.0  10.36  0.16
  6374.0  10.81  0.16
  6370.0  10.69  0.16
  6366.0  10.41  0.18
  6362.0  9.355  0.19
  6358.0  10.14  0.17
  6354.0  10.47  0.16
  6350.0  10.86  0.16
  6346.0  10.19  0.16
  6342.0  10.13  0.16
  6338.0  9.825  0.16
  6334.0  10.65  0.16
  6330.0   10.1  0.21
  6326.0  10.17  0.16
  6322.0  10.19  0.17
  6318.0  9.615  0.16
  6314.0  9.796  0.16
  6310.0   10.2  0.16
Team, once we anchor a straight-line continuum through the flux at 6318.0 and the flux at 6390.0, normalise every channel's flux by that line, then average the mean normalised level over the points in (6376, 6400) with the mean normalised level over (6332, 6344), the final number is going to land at 1.01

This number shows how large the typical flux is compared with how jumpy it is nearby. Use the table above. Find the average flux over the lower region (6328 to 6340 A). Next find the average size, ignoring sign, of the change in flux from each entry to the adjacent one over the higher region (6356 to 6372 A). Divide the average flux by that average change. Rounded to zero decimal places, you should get 14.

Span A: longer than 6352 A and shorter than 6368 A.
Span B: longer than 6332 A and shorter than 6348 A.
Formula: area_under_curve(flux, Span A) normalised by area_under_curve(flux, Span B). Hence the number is 0.99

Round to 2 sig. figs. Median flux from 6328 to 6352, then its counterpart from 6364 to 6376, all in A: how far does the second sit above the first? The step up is 0.53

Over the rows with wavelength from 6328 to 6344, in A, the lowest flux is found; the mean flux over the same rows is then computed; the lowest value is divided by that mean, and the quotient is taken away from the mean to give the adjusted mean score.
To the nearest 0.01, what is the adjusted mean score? 9.21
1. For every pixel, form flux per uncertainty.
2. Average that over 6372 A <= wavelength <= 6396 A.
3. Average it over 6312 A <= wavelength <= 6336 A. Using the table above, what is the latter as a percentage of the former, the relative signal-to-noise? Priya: 93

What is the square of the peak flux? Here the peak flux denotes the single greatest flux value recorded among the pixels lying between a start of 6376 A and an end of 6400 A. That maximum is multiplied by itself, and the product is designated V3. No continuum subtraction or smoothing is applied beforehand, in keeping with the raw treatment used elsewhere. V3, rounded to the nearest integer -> 108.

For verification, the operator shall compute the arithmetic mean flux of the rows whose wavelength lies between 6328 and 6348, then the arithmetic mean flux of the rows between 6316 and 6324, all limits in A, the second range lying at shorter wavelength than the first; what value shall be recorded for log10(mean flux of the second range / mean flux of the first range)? -0.012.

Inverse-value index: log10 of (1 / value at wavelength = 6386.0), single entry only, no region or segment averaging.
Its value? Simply -1.01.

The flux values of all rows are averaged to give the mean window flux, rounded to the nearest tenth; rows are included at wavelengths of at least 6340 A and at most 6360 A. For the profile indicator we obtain 10.4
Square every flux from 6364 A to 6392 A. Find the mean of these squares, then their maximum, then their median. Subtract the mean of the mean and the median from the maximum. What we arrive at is 9.0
